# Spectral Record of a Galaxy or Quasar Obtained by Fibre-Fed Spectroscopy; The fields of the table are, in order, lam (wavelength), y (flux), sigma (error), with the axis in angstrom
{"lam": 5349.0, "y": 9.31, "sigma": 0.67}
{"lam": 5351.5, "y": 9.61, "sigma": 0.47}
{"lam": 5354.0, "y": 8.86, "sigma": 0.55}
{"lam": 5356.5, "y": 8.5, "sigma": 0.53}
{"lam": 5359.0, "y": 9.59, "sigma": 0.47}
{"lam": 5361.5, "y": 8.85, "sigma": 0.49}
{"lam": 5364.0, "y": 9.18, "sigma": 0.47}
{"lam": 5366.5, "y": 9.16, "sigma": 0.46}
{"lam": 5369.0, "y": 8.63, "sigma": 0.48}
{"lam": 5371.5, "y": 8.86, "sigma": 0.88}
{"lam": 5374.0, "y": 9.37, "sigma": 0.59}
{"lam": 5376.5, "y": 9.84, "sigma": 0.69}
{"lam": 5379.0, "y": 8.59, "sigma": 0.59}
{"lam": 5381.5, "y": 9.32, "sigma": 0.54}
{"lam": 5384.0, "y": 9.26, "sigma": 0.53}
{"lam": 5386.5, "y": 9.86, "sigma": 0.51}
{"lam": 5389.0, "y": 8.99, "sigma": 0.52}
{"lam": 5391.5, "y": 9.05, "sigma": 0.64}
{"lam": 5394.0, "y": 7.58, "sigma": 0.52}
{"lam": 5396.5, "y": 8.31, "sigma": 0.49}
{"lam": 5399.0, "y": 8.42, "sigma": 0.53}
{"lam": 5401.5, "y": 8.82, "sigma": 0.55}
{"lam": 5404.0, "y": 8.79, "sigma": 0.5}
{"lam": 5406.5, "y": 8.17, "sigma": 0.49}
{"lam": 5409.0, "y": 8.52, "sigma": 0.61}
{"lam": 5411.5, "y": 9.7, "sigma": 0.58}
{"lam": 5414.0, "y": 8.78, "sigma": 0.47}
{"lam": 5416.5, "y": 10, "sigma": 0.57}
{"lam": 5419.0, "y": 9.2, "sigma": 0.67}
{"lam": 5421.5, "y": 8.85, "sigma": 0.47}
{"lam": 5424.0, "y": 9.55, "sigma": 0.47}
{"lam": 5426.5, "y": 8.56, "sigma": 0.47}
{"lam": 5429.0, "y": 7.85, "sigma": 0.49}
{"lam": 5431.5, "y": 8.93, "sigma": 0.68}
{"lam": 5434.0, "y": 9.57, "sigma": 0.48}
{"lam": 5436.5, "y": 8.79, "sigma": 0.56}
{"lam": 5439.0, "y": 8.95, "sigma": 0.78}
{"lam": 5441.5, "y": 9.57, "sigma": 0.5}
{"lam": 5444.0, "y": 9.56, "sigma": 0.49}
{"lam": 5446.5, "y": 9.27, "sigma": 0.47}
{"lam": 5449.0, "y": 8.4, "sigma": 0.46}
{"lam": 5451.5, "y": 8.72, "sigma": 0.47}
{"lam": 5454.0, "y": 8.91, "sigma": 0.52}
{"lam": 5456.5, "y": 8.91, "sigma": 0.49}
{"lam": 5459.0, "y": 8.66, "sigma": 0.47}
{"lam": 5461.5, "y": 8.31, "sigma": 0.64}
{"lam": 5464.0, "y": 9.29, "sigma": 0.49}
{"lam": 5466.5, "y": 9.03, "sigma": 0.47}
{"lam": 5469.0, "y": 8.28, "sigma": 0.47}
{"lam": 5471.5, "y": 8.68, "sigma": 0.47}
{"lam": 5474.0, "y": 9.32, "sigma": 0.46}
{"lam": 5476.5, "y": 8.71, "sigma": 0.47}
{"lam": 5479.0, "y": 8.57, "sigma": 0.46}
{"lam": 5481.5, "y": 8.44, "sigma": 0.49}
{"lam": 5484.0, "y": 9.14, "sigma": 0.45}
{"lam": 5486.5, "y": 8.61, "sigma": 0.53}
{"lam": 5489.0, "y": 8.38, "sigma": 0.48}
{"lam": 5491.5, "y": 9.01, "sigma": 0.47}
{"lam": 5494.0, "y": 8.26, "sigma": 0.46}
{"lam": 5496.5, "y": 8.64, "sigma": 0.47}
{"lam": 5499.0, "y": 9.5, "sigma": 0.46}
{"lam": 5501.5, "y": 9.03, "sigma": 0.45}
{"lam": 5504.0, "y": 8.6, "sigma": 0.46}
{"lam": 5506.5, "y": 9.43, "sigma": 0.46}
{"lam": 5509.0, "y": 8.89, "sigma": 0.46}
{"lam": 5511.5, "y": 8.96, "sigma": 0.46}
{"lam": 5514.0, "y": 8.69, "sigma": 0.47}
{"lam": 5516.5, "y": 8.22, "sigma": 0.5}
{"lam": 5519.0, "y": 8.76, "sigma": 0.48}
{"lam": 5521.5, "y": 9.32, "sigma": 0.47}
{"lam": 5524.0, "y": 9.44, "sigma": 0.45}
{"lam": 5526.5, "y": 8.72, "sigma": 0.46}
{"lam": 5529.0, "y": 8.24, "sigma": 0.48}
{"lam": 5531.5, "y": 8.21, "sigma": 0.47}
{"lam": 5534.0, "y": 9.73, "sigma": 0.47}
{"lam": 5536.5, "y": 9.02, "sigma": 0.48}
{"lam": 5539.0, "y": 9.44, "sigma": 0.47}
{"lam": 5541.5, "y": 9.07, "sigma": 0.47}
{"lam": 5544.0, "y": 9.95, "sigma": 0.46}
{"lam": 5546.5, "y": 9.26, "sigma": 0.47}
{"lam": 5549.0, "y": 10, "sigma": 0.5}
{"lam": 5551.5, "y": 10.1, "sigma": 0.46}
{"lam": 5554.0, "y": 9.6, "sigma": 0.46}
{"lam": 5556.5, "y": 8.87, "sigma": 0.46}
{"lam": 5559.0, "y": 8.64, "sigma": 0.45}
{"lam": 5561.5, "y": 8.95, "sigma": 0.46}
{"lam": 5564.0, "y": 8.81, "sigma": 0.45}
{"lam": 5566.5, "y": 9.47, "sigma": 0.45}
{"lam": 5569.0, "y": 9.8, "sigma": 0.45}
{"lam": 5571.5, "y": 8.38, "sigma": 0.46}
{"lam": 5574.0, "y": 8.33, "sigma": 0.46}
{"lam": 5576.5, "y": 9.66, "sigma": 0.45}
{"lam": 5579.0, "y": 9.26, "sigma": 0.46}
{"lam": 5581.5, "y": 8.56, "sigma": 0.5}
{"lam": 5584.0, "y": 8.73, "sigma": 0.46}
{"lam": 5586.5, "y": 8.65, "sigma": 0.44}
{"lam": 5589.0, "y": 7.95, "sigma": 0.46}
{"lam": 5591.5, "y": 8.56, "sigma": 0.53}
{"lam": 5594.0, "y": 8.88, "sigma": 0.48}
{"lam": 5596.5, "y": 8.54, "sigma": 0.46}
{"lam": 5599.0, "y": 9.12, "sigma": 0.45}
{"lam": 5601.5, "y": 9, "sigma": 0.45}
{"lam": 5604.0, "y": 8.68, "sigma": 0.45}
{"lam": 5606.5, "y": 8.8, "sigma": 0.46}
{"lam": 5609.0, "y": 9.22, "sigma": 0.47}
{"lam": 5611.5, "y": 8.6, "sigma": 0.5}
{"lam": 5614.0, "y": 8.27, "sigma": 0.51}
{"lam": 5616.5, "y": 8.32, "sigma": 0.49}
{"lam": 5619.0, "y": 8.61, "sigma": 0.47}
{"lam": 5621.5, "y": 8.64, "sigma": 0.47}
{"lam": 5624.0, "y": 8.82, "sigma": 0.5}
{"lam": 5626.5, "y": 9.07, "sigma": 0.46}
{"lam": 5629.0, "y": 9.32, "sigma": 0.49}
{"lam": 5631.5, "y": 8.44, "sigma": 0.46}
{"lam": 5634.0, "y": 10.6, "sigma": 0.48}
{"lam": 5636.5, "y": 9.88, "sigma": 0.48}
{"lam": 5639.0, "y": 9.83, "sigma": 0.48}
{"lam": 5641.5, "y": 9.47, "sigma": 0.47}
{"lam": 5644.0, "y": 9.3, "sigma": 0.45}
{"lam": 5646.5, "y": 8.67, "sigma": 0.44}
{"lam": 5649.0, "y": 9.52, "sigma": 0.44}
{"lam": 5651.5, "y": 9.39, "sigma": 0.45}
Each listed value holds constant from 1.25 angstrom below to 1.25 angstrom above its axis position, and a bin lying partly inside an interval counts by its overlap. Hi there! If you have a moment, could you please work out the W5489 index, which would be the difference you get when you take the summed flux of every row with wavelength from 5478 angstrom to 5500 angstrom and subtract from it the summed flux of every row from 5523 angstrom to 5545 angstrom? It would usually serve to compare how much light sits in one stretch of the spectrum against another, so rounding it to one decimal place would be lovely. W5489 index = -3.3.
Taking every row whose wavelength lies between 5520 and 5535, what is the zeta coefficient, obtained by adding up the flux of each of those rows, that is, 53.7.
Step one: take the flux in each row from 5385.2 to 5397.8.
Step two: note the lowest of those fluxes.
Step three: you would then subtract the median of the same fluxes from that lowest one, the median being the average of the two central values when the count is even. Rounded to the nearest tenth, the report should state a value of -1.4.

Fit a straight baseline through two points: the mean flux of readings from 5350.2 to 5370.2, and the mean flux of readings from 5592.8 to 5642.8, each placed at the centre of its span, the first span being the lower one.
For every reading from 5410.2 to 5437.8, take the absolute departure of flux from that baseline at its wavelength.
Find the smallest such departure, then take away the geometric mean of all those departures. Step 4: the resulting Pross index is -0.268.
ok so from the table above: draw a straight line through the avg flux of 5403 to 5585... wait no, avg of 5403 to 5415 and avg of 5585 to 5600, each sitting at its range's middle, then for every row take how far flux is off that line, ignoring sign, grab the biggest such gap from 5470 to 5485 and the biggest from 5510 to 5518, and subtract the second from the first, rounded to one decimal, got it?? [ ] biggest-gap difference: 0.1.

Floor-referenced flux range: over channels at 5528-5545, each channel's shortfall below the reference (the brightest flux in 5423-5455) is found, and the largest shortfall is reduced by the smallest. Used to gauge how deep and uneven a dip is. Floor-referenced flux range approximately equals 1.7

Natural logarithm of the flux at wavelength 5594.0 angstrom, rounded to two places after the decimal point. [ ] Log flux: 2.18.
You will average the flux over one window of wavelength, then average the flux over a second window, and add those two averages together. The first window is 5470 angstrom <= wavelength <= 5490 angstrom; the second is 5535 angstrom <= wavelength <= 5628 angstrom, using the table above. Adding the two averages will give 17.7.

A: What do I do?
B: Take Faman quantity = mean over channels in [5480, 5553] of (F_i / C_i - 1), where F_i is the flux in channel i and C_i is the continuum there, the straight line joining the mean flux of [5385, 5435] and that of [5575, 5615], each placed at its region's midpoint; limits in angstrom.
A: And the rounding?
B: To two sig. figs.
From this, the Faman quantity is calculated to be 0.021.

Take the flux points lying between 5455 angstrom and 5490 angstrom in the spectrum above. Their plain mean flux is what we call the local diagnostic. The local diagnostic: 8.74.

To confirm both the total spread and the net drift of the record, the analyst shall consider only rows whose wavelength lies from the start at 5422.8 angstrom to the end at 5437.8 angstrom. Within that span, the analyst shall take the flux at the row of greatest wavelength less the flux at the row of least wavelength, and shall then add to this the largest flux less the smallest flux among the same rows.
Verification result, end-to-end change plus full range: 1.0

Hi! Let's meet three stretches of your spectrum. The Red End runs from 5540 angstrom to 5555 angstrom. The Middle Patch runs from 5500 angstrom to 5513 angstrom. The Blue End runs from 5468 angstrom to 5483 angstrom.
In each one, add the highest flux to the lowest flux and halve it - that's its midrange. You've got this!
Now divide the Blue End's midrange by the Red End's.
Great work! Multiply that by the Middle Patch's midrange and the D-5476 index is 8.28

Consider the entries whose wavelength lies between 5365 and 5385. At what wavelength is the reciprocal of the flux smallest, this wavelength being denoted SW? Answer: 5376.5 angstrom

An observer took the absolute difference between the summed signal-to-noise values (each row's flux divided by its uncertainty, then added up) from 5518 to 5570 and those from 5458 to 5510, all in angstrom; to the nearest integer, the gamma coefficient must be 27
